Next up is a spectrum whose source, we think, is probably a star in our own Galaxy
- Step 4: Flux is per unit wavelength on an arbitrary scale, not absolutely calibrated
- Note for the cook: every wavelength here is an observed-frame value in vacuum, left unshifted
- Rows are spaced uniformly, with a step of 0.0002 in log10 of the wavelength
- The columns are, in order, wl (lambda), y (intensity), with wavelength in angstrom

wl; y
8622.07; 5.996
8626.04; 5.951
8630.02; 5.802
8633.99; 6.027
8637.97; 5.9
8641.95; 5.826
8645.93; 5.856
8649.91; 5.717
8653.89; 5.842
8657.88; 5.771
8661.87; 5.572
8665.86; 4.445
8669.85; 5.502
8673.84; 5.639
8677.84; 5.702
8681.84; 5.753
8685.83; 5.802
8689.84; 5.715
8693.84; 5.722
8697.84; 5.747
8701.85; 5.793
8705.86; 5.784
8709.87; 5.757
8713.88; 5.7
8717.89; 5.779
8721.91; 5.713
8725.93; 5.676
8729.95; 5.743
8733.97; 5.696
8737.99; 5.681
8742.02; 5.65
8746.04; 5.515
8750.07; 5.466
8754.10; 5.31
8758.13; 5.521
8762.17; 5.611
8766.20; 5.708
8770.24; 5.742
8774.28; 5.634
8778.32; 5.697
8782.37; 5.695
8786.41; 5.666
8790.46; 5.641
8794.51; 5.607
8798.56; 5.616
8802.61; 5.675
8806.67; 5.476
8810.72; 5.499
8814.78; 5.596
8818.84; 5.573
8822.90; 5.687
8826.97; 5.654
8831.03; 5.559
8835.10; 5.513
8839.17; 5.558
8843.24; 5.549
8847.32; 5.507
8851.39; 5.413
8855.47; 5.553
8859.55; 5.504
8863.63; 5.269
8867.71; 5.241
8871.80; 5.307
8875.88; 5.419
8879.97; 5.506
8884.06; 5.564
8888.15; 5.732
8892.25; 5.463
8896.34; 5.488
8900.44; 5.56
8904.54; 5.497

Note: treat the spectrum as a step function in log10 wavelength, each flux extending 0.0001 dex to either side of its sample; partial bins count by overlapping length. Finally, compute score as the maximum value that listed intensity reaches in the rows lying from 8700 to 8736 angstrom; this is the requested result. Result 5.793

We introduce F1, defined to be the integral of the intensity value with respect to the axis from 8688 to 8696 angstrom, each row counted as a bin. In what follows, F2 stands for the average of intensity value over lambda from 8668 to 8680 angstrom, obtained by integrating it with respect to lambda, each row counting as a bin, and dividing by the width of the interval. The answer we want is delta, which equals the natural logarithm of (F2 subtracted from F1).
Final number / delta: 3.69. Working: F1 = 46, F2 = 5.62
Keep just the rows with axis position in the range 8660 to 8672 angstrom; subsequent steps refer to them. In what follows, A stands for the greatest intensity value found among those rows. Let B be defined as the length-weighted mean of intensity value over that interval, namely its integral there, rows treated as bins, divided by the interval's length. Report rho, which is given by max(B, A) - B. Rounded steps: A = 5.572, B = 5.18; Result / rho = 0.39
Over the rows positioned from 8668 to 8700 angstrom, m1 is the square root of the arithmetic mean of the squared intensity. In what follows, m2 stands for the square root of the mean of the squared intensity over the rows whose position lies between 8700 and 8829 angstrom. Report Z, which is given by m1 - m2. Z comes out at 0.05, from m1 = 5.70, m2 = 5.64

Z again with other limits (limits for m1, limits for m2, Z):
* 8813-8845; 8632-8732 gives -0.12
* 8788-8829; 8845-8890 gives 0.15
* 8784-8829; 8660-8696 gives 0.06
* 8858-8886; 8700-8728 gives -0.34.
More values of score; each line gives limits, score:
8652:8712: 5.842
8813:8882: 5.687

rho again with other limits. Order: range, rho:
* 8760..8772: 0.06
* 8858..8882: 0.13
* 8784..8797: 0.03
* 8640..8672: 0.29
